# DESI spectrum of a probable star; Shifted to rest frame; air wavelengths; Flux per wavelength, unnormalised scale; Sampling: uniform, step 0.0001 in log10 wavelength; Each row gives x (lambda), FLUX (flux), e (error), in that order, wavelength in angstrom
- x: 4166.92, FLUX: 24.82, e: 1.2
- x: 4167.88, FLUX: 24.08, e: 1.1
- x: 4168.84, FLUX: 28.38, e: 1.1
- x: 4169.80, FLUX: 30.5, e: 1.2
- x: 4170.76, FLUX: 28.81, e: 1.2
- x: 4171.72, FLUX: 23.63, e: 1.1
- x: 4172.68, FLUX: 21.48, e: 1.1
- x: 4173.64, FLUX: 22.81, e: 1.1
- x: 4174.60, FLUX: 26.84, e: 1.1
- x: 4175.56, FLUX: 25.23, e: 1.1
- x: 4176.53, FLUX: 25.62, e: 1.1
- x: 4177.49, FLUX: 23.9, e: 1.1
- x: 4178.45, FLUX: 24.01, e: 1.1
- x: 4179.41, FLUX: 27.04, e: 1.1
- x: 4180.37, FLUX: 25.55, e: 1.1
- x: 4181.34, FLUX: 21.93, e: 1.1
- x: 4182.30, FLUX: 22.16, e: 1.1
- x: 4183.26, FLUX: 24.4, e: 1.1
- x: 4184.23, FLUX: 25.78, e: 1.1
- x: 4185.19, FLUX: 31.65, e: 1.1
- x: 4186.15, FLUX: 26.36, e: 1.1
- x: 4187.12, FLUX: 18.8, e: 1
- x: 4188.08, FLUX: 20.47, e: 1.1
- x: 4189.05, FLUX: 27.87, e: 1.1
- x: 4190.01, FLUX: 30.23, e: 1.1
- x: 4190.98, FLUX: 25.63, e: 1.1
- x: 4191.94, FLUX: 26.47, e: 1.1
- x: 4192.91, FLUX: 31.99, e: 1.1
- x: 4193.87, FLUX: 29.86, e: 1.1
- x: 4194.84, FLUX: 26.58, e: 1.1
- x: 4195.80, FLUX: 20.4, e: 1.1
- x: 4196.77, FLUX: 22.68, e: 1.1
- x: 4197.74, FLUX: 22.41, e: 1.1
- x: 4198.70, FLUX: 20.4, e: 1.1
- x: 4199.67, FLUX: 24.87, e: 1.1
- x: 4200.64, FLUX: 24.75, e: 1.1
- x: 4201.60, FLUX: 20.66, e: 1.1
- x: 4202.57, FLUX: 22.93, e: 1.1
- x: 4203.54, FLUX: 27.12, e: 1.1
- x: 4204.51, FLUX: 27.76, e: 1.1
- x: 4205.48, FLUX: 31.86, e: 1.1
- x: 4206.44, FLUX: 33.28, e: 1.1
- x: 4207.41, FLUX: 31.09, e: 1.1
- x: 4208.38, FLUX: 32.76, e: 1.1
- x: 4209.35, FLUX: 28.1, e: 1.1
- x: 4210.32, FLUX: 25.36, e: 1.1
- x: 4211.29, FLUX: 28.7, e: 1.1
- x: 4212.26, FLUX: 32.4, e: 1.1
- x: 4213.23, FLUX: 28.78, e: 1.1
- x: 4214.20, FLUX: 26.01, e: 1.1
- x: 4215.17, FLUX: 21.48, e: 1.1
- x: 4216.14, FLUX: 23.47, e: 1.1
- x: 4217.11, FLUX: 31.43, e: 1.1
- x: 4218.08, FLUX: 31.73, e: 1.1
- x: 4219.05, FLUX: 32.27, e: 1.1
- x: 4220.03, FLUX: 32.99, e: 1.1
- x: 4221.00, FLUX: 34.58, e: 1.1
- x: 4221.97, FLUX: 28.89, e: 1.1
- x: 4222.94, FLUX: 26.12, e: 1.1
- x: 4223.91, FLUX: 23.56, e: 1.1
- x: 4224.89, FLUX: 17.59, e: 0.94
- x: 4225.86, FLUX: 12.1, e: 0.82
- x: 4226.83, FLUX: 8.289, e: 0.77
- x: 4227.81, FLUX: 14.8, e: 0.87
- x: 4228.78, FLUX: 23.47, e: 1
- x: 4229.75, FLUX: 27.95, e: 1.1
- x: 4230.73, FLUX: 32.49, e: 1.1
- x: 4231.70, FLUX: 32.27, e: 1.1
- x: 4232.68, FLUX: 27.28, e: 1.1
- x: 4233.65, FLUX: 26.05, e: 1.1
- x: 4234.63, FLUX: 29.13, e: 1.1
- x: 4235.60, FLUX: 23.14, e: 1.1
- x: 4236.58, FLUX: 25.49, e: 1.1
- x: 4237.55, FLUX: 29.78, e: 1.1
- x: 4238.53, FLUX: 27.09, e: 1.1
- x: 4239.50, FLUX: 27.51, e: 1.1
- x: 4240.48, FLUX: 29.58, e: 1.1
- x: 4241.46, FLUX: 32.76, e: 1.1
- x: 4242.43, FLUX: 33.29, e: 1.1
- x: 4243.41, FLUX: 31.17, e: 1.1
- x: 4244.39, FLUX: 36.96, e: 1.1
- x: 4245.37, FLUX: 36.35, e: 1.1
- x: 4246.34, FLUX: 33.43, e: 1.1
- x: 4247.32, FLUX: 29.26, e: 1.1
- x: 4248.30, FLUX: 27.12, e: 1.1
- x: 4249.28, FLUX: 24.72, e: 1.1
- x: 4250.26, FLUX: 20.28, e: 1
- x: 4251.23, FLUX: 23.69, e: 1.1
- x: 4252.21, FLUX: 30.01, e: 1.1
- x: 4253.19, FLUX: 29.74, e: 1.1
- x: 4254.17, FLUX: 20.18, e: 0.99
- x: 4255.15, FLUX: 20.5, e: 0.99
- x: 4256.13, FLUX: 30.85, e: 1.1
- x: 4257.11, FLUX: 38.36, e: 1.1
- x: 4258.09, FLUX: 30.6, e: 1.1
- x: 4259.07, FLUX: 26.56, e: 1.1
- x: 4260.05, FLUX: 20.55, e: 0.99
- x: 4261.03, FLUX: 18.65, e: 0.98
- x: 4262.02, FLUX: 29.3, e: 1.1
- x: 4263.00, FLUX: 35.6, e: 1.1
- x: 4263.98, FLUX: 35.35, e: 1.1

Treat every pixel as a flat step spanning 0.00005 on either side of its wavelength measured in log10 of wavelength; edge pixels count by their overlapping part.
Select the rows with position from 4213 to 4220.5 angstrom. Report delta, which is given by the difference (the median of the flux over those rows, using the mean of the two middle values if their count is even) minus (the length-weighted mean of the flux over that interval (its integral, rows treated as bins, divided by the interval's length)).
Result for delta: 1.6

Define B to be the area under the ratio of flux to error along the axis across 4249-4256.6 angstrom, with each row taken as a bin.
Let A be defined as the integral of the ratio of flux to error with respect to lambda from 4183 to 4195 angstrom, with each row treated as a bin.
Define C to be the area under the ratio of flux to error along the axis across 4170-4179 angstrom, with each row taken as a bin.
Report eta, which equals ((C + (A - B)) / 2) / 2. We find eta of 79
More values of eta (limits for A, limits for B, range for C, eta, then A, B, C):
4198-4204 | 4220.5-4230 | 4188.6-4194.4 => 19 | 128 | 202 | 151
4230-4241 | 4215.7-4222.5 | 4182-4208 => 176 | 282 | 190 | 614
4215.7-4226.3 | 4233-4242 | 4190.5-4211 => 133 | 265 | 228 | 495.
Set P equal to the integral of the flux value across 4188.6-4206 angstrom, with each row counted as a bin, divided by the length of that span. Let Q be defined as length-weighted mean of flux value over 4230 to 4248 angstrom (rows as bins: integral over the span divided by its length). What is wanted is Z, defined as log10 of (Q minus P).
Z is 0.6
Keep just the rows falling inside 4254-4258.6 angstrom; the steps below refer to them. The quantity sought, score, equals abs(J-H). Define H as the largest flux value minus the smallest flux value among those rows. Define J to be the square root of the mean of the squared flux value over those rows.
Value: 11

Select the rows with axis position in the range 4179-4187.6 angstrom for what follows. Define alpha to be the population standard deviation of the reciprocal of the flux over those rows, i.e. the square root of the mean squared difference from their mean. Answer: 0.0059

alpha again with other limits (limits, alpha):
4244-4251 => 0.0074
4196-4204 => 0.0039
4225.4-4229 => 0.0283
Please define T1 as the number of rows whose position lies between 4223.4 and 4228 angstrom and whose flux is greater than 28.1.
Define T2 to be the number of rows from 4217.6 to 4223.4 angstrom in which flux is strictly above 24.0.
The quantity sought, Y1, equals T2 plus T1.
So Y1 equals 6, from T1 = 0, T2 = 6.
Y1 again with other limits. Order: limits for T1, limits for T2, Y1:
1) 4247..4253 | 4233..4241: 9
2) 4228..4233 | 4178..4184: 6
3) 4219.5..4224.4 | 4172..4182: 9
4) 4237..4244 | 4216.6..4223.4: 12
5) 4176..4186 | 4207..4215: 9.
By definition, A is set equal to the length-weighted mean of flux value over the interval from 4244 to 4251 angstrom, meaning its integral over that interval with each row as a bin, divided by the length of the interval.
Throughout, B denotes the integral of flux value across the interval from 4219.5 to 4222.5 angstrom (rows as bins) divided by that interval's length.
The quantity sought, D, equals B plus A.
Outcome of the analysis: 61.5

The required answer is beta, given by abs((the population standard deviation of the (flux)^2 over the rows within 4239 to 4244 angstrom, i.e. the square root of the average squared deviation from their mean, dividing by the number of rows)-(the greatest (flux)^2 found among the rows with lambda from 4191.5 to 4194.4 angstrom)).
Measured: 894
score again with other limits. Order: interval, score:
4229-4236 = 19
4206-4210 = 26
